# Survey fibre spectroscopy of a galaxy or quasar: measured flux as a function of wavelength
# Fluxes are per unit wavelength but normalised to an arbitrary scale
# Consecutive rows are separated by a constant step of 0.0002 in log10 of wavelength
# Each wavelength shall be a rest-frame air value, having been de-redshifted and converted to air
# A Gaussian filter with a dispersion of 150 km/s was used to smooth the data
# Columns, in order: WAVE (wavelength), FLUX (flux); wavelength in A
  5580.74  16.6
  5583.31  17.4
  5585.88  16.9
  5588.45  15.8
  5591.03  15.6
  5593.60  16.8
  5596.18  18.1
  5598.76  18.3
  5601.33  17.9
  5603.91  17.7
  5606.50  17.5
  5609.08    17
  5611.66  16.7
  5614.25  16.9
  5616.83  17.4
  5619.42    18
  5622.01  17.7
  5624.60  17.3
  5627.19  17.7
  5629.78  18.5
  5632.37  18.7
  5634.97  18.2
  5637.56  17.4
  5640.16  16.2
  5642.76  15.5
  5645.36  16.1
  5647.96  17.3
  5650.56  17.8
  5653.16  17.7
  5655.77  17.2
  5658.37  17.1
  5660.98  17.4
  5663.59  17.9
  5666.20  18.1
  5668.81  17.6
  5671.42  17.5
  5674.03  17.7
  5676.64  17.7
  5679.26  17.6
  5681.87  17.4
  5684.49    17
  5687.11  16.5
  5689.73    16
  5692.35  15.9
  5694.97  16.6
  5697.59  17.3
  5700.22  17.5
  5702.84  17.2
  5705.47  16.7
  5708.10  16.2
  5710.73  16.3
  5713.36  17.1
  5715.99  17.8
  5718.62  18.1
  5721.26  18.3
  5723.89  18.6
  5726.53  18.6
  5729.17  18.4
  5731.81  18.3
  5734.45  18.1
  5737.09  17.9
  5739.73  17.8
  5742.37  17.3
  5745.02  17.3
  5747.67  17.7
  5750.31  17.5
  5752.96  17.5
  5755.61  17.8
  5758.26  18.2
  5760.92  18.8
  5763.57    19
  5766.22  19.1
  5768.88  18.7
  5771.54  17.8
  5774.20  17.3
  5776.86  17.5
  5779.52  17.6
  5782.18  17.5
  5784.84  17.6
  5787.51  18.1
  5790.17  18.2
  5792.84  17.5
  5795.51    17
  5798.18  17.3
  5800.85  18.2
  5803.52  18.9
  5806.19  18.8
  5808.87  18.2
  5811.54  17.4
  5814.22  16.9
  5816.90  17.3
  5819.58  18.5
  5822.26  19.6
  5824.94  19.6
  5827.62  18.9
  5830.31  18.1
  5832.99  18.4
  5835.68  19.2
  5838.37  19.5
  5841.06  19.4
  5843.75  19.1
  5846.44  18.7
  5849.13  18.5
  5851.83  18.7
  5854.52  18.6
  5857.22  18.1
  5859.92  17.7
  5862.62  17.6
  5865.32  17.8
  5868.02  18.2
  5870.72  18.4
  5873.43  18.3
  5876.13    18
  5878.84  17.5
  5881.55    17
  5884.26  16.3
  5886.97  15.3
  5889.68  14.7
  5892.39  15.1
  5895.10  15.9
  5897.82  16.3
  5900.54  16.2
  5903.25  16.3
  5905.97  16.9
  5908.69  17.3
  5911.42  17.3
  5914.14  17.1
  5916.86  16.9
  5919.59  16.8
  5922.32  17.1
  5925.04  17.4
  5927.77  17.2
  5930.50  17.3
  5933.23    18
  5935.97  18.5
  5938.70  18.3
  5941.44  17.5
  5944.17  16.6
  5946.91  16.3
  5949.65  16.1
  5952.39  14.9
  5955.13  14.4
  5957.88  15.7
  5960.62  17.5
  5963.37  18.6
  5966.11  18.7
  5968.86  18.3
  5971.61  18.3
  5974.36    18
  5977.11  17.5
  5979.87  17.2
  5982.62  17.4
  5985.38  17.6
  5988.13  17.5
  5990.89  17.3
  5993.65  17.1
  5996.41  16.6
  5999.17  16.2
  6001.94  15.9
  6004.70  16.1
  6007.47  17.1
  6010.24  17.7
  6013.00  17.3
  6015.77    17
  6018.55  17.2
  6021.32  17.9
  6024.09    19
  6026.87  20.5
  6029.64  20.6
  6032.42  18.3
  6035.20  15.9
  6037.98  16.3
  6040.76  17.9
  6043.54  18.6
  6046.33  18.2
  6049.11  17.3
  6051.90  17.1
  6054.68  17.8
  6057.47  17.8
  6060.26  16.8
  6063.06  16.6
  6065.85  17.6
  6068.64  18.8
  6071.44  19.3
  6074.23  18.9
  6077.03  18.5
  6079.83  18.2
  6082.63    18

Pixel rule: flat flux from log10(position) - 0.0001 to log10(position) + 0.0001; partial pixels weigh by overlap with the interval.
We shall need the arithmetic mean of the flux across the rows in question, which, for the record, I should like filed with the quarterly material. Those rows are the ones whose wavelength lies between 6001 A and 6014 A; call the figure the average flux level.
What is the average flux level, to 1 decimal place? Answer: 16.8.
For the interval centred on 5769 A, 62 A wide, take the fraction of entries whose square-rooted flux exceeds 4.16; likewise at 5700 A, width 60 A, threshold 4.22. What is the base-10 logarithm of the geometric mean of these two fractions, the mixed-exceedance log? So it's -0.38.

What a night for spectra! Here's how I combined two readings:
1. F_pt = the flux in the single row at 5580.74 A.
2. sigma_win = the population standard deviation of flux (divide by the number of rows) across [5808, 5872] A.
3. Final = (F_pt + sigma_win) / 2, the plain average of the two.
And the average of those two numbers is 8.7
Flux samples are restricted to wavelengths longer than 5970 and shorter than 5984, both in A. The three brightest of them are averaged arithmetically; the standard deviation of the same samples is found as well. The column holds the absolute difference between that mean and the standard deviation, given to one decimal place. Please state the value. 17.5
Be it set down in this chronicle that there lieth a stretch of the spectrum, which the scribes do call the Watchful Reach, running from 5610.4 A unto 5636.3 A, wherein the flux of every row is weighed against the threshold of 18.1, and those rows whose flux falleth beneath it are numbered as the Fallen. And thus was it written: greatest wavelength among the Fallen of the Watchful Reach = 5627.19 A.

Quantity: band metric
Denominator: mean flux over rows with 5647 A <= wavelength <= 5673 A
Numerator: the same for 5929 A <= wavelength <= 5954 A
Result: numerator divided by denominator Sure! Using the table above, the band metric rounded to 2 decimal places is 0.97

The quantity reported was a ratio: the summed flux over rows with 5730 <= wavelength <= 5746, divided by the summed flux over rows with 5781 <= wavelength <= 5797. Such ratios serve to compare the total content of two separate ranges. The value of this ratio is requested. 1.01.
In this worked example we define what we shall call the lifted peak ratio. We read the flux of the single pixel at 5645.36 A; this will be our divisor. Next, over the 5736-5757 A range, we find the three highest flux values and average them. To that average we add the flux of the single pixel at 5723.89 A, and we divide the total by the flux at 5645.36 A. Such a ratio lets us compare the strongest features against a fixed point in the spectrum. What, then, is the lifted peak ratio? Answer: 2.26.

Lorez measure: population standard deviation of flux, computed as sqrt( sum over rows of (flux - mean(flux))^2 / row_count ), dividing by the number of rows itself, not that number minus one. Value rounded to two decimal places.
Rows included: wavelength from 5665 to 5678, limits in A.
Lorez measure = 0.20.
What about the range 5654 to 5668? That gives 0.39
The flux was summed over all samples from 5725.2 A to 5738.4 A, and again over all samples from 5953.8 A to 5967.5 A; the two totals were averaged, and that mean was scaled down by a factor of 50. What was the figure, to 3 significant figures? 1.76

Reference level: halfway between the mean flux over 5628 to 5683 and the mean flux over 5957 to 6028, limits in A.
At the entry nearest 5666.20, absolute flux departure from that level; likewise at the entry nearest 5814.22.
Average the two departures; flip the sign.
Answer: -0.60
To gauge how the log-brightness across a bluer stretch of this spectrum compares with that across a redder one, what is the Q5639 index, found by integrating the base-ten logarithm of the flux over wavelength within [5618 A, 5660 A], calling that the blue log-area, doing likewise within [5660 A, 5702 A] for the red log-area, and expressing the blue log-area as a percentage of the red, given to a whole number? 100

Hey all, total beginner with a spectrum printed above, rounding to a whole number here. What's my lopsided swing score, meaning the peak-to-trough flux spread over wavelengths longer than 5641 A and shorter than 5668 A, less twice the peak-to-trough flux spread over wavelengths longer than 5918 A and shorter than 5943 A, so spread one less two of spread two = -1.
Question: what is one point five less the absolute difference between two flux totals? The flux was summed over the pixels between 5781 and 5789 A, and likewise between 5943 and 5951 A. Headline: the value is -2.7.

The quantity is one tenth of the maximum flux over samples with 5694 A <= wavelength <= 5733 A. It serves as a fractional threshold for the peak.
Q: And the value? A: 1.86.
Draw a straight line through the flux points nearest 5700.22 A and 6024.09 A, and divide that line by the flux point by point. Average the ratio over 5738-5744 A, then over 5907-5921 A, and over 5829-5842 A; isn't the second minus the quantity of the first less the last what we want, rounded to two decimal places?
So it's 1.03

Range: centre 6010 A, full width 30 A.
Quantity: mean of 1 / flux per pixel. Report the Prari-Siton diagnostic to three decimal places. 0.059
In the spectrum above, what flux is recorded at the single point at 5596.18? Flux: 18.1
